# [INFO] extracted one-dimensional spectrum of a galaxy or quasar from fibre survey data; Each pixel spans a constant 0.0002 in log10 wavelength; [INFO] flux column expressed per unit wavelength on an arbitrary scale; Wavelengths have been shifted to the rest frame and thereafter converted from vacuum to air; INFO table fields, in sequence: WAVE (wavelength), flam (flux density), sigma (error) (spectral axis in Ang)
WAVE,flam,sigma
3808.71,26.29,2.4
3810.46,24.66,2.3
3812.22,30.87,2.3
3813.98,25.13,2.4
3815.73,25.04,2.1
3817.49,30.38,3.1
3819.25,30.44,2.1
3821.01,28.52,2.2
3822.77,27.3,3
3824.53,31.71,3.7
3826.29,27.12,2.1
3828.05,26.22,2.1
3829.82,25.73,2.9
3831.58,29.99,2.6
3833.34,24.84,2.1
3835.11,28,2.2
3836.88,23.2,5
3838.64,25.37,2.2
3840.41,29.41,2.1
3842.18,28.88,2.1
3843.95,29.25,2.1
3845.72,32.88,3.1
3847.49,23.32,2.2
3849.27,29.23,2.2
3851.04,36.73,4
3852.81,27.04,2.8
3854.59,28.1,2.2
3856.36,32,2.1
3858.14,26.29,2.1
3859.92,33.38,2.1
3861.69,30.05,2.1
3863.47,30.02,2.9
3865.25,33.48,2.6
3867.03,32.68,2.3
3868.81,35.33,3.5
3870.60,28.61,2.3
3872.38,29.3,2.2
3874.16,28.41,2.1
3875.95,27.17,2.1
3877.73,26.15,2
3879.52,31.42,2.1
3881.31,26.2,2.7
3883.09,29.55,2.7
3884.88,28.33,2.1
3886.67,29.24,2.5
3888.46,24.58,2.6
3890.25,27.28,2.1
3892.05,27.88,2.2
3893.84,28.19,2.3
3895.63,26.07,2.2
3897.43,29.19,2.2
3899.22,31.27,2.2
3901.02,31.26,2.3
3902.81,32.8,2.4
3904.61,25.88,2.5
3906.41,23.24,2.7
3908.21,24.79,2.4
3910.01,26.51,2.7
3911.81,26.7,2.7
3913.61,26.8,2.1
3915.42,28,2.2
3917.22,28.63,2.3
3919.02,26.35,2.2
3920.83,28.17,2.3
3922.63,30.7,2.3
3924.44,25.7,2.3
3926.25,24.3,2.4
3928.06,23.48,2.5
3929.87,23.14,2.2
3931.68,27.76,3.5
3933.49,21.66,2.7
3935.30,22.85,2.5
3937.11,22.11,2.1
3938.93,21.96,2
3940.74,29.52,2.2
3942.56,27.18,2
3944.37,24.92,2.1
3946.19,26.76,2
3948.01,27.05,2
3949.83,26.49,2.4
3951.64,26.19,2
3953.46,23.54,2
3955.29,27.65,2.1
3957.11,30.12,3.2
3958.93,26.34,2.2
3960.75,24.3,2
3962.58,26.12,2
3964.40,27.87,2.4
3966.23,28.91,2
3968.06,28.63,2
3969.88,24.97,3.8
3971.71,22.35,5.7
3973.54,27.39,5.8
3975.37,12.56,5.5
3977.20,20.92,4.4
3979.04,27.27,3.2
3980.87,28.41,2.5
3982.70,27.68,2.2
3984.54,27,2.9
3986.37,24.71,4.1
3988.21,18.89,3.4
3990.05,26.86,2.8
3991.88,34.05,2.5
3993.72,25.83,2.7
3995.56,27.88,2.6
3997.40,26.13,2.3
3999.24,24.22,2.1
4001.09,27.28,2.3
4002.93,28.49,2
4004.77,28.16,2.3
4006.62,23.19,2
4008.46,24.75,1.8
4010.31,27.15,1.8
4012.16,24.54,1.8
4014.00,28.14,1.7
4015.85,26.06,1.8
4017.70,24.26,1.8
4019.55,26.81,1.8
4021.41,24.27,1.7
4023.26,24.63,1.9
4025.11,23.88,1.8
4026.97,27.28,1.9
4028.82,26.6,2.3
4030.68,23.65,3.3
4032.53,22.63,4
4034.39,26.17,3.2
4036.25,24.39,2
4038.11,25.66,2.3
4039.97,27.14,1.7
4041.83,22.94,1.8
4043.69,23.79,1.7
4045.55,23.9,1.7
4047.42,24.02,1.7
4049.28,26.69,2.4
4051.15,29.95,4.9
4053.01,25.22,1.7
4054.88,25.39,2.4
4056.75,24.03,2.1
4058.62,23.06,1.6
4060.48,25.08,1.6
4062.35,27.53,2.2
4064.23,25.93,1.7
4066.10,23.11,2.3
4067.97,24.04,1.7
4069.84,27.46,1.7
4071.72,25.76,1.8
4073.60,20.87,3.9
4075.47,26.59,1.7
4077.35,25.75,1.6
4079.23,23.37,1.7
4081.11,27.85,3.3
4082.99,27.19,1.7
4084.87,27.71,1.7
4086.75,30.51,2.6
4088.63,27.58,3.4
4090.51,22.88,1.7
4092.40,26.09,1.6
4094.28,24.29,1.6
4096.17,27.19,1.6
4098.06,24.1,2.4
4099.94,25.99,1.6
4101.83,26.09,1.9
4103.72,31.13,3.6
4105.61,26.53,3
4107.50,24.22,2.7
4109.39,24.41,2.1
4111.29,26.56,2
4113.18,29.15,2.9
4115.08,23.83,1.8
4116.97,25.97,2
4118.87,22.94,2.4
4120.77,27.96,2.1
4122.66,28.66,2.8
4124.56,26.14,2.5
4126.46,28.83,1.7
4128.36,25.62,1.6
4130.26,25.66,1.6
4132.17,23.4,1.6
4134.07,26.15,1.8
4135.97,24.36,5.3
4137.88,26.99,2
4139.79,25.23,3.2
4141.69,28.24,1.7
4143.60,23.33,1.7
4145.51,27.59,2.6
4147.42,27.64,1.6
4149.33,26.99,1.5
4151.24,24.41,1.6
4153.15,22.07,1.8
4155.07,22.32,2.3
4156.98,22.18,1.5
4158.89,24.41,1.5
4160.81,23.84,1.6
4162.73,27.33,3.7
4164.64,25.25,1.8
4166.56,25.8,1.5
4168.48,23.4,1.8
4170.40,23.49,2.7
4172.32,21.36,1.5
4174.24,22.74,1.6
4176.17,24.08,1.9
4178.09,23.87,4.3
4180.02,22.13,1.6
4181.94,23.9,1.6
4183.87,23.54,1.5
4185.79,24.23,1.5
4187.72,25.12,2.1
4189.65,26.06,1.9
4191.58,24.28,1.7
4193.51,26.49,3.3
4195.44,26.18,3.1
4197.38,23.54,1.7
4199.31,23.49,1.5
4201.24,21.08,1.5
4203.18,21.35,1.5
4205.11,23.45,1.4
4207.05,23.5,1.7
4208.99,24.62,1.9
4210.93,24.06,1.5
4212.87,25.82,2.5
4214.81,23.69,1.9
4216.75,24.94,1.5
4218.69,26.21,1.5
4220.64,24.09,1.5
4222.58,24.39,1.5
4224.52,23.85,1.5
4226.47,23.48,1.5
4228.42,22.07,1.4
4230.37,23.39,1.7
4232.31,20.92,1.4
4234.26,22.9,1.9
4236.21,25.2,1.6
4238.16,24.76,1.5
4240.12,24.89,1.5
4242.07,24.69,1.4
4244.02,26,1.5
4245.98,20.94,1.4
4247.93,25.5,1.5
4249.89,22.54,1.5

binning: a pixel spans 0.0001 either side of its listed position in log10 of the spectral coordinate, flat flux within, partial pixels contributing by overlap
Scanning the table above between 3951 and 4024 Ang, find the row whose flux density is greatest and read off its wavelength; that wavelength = 3991.88 Ang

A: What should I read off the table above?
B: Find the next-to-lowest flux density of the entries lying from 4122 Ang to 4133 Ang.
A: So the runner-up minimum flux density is 25.62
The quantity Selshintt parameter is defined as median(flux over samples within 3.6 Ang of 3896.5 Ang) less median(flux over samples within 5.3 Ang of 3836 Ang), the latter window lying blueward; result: 2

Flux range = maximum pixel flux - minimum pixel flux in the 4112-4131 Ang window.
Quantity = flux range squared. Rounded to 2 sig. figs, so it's 39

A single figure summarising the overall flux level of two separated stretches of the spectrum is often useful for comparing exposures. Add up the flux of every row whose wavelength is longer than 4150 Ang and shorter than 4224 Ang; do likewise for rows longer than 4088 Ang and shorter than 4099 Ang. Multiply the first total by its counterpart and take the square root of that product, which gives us 373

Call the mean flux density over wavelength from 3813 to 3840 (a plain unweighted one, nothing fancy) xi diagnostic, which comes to 27.3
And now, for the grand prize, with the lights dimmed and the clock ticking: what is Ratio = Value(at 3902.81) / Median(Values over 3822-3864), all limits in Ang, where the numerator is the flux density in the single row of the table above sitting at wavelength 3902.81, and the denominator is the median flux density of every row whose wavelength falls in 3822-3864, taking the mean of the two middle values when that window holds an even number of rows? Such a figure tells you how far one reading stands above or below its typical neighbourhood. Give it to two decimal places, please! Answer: 1.15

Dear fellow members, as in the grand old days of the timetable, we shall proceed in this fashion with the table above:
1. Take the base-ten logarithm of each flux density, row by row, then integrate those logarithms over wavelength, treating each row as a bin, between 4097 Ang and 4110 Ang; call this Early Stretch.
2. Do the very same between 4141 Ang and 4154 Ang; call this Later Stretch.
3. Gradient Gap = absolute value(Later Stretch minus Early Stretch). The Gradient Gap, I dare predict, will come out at 0.1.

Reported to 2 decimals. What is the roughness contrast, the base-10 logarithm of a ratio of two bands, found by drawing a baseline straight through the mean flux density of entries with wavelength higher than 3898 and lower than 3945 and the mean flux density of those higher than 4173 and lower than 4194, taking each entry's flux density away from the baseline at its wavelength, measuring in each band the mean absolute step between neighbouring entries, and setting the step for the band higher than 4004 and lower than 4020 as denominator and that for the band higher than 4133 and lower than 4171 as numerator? -0.16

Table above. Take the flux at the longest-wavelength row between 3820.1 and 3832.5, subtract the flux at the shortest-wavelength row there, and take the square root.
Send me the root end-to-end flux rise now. 1.21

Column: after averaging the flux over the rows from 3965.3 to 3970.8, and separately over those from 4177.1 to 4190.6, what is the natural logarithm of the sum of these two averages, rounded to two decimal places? 3.94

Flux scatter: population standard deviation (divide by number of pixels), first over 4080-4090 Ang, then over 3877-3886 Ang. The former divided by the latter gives 0.59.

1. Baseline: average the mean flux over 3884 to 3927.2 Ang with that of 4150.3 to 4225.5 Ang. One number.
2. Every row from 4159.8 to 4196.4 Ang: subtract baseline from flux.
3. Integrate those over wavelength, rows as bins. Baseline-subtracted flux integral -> -52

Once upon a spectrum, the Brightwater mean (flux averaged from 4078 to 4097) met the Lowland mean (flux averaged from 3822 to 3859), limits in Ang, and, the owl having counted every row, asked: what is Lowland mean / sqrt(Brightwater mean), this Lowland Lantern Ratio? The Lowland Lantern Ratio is 5.49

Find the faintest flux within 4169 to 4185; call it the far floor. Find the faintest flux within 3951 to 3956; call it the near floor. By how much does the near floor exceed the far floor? 2.2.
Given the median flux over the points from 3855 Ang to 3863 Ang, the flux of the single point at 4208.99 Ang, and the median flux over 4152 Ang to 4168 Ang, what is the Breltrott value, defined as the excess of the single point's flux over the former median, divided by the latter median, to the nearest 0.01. -0.27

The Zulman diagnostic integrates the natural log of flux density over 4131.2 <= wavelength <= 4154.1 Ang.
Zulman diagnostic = 74.1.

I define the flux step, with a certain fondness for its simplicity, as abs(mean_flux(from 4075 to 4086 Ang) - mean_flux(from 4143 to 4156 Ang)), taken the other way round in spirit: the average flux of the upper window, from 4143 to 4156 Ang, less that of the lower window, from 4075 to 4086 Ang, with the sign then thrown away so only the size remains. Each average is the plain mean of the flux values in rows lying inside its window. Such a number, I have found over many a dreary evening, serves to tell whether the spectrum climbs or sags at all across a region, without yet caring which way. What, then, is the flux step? 1.5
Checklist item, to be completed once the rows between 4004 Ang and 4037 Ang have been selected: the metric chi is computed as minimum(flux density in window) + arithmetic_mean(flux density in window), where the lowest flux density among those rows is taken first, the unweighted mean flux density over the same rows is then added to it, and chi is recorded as 48.0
